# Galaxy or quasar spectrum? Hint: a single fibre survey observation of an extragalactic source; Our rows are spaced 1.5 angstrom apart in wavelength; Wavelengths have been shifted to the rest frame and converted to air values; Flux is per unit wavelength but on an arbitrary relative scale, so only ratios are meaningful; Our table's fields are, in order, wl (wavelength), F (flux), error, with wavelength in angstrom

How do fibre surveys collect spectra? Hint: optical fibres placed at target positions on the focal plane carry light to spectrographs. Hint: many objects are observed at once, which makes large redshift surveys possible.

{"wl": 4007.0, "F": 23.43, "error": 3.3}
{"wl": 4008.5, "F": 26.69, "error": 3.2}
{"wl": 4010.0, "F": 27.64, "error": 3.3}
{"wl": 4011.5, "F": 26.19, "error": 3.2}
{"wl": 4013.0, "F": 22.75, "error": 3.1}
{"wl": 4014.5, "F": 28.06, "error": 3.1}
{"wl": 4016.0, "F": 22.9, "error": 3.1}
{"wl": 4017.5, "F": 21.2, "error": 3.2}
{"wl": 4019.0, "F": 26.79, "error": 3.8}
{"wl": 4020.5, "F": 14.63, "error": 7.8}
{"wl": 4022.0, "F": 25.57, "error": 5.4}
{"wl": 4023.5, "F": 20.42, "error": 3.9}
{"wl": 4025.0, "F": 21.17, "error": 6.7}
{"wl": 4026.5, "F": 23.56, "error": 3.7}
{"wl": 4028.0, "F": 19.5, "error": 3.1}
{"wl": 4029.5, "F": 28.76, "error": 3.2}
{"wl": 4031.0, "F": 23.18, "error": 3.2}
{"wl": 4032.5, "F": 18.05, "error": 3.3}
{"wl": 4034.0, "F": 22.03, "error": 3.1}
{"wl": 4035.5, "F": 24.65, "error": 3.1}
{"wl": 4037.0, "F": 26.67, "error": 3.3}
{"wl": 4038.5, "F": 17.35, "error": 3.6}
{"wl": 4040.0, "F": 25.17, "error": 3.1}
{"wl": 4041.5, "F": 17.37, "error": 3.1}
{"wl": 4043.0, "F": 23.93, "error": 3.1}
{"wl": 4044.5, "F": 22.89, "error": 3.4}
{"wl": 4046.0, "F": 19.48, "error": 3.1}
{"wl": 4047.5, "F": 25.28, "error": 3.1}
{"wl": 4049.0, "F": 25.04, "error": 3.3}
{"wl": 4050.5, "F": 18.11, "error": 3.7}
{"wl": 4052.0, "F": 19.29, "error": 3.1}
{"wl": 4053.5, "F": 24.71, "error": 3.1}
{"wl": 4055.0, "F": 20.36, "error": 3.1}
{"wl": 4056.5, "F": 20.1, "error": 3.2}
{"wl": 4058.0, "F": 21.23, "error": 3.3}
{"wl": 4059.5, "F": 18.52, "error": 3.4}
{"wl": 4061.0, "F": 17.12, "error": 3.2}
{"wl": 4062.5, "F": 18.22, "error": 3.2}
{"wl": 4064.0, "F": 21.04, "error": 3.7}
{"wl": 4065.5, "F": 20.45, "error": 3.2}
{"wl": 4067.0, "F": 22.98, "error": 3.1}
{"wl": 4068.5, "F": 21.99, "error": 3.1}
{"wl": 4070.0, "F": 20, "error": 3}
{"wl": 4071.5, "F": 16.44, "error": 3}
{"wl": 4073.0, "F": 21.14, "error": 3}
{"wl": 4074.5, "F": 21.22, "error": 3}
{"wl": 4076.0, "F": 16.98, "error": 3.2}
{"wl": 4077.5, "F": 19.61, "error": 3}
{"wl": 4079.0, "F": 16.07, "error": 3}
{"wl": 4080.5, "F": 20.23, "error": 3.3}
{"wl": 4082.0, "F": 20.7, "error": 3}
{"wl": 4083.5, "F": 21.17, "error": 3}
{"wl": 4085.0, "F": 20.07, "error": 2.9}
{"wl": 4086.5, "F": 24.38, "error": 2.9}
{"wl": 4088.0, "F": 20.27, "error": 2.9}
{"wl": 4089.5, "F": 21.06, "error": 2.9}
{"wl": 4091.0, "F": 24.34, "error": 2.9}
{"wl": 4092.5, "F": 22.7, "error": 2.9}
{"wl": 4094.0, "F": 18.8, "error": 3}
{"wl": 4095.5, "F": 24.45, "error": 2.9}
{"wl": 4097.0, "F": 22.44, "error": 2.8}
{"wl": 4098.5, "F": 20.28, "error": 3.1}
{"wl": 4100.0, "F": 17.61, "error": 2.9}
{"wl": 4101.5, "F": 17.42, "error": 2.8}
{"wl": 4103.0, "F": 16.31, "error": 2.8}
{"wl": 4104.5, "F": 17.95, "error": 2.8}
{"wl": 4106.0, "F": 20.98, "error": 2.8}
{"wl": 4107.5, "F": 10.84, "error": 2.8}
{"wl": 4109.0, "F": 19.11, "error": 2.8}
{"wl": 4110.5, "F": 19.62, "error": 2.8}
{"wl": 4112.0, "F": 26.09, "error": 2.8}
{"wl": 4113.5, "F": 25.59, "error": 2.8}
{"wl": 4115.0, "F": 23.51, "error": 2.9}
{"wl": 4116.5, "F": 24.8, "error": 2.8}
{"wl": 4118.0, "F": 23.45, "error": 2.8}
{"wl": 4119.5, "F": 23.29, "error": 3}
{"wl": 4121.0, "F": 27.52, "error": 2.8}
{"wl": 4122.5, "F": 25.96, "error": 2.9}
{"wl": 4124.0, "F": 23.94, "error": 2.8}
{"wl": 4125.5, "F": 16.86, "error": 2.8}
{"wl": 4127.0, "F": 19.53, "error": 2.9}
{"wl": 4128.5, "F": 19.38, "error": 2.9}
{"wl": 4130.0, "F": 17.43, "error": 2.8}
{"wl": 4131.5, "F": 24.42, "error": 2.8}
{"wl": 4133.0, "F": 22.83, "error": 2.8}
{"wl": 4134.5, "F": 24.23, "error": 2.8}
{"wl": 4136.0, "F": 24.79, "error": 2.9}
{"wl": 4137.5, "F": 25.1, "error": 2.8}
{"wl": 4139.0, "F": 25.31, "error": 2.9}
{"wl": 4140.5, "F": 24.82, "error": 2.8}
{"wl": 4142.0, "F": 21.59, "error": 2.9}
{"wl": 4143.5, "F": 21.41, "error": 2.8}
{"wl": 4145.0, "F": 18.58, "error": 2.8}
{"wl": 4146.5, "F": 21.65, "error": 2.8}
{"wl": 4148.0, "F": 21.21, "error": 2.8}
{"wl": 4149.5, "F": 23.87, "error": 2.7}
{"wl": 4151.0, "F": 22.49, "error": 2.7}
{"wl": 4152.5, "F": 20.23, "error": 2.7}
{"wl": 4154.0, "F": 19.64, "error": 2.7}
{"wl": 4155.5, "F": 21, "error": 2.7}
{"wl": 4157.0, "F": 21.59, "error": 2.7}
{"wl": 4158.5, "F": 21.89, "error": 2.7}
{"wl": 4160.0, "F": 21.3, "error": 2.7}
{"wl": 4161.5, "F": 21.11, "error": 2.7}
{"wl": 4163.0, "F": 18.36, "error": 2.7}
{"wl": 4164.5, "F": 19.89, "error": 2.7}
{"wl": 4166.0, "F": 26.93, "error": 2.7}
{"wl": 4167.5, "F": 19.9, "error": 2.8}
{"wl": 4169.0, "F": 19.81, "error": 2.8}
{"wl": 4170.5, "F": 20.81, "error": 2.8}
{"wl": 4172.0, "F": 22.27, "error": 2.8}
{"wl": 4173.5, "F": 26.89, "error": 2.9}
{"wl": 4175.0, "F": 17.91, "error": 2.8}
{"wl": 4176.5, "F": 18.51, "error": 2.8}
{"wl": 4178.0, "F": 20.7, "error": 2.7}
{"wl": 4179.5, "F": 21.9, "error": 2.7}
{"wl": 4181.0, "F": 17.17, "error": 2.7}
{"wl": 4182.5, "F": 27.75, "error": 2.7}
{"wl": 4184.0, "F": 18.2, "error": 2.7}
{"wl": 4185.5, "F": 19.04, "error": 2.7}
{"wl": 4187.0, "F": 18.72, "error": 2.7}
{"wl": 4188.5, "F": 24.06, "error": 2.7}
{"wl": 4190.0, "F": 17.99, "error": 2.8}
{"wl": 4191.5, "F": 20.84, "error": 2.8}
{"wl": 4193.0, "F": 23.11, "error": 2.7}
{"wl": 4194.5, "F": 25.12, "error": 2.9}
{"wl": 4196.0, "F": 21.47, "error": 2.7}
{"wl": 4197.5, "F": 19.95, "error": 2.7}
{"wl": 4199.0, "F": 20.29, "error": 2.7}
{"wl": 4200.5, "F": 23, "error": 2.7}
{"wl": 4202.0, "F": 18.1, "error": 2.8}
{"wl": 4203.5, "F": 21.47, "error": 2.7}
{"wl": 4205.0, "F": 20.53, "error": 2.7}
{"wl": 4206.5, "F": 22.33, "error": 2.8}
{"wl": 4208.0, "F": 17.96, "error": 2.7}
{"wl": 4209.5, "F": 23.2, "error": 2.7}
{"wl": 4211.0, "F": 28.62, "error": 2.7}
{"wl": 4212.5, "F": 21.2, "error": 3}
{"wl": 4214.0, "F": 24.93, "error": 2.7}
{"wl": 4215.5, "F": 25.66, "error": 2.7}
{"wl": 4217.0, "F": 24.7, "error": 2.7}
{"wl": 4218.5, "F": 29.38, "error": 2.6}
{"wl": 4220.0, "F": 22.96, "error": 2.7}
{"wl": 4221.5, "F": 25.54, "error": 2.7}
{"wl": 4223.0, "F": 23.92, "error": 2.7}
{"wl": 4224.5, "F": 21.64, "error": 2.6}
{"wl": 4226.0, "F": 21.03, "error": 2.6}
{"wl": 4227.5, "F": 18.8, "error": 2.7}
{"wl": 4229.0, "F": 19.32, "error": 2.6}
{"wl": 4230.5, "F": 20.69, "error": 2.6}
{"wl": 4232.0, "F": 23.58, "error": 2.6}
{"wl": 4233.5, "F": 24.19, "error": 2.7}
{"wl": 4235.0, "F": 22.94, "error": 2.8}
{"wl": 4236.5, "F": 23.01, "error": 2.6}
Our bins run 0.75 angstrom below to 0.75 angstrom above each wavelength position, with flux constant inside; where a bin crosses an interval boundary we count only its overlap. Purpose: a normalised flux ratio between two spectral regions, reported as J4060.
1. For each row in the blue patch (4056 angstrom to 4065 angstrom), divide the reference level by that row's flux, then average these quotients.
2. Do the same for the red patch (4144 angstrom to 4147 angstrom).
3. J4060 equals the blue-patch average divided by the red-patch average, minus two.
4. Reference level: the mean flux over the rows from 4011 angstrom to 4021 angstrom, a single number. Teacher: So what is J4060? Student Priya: -0.96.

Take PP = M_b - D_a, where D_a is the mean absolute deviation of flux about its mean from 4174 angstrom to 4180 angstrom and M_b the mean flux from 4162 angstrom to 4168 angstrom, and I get 20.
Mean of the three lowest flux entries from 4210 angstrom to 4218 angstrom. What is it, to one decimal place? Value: 23.6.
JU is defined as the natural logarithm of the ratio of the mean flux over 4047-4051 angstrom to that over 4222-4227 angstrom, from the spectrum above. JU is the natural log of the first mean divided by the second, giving 0.03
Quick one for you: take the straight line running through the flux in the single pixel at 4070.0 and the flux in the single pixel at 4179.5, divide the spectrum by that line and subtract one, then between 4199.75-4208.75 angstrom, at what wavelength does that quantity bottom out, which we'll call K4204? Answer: 4208.0 angstrom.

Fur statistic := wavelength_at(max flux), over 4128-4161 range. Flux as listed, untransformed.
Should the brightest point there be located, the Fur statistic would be 4139.0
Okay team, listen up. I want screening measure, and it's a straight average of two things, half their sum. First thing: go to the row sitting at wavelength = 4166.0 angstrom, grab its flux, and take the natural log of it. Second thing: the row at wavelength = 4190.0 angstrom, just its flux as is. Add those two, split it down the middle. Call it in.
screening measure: 10.6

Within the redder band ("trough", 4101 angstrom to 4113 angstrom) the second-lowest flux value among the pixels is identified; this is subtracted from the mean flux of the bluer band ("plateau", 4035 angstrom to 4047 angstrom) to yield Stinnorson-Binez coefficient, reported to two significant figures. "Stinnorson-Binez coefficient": 5.9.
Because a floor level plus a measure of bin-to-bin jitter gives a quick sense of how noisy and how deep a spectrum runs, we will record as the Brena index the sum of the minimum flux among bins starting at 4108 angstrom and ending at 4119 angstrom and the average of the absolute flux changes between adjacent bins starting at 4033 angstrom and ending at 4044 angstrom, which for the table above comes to 25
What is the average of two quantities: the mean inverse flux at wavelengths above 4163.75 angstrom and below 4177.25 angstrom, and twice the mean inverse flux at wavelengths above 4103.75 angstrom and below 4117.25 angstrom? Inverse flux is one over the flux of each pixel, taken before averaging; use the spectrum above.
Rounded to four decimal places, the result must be 0.0748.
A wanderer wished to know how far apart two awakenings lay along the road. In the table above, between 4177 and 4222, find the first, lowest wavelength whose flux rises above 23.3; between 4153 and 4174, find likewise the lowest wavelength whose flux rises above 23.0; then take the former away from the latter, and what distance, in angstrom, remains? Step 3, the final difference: -16.5 angstrom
